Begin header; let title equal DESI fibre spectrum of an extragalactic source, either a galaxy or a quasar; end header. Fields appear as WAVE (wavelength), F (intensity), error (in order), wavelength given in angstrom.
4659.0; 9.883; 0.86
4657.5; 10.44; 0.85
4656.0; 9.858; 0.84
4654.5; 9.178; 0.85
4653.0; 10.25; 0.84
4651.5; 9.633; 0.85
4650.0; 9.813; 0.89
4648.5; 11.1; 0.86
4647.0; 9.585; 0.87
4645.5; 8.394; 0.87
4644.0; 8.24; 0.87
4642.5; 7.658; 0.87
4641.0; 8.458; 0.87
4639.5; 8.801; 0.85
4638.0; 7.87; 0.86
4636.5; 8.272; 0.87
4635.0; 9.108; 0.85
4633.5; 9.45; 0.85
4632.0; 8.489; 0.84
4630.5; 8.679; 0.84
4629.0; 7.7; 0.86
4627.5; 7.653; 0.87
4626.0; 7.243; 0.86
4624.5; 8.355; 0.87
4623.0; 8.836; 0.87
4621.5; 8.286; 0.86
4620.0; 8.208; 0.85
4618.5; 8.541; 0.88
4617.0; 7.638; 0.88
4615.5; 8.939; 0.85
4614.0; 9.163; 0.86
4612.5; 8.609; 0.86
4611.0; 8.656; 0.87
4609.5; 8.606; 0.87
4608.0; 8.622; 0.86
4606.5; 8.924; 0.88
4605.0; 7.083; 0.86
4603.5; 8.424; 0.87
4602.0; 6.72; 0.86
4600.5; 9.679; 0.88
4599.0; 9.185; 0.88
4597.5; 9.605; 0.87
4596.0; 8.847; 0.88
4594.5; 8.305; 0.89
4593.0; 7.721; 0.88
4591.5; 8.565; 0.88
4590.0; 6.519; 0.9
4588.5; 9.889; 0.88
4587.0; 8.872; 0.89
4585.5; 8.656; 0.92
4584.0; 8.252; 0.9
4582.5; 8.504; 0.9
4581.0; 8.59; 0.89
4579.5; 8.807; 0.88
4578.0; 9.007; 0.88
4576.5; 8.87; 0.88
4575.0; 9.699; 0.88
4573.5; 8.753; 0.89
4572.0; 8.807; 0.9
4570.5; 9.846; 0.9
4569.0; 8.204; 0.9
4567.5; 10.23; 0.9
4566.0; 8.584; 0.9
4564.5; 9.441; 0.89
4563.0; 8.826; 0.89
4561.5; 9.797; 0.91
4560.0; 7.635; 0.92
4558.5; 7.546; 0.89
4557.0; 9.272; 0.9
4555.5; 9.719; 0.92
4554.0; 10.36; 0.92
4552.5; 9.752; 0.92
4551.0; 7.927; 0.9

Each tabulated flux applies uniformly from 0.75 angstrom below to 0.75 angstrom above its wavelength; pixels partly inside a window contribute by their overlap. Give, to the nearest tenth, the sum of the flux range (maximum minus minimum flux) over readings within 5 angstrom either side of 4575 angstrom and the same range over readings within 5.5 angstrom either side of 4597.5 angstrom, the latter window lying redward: 4.1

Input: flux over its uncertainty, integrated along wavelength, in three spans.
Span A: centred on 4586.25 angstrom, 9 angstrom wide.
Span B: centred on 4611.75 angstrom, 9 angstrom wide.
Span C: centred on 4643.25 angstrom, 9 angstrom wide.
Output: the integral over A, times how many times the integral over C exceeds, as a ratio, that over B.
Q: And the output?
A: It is 82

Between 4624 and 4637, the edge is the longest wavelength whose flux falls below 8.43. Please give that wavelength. 4636.5 angstrom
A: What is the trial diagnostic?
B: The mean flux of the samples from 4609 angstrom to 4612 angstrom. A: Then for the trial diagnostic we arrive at 8.6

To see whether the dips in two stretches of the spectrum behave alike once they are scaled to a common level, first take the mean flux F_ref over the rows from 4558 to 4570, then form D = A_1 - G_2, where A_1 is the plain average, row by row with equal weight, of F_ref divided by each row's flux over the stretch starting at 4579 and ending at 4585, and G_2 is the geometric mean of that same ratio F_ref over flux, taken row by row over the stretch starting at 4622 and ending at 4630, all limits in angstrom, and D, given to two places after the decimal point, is -0.08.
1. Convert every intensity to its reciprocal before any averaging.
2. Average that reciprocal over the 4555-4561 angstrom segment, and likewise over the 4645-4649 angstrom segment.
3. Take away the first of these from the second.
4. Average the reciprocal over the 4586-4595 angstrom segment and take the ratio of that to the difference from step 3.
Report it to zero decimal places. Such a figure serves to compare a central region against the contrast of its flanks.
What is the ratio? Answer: -9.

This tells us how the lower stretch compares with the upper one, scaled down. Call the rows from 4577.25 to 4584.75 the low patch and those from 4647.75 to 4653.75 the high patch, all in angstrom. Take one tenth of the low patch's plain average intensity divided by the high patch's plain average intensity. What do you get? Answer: 0.085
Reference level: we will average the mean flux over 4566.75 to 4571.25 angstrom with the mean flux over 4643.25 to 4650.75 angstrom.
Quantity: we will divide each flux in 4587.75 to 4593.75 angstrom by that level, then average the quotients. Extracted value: 0.867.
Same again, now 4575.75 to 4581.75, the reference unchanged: 0.935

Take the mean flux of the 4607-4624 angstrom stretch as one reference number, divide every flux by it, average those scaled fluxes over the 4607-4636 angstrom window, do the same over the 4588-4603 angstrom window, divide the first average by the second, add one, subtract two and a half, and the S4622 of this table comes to -0.50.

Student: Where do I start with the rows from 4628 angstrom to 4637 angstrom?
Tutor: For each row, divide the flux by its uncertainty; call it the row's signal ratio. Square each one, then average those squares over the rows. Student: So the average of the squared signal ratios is 103.0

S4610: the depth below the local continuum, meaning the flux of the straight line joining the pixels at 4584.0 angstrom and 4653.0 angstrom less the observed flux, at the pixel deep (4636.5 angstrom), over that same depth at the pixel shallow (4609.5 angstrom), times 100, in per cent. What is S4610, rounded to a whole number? 390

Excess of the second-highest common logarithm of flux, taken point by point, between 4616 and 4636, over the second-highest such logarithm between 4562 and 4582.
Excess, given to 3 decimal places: -0.034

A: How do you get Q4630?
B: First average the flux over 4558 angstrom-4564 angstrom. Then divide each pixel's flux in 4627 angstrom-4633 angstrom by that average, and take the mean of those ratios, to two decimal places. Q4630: 0.96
